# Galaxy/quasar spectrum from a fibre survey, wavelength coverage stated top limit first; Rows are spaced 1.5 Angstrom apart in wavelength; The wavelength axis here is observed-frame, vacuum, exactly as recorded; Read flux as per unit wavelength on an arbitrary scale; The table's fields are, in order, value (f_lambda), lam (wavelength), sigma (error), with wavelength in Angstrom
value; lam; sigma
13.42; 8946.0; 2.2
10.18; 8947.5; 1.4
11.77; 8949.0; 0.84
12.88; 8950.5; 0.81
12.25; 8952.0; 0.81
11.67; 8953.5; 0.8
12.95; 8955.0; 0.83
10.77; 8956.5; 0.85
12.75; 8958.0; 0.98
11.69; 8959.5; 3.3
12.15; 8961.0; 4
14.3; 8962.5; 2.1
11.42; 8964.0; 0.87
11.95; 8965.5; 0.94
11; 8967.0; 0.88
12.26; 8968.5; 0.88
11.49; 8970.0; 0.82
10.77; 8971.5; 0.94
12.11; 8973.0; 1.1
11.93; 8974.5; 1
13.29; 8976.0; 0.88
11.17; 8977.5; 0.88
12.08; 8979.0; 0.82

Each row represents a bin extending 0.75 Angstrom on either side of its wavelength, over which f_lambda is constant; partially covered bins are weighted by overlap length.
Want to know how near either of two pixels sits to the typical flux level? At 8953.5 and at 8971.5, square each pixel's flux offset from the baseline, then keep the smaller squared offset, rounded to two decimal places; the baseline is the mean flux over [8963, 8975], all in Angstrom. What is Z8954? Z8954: 0.00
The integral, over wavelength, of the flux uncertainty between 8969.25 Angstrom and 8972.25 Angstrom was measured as 2.64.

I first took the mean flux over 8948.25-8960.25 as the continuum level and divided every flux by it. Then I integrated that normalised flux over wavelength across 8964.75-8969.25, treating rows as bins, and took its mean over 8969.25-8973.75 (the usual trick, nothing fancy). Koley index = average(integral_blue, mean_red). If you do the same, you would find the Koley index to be 2.66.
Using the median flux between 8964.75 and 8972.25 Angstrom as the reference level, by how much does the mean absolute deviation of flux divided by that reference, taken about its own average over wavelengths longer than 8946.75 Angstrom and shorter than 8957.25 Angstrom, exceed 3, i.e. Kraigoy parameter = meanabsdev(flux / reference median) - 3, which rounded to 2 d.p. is -2.93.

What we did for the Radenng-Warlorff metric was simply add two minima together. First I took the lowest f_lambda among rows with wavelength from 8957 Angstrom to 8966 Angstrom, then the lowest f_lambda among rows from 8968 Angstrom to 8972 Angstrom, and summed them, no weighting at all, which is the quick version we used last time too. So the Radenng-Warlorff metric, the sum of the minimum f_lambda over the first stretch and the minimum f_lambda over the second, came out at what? 22.2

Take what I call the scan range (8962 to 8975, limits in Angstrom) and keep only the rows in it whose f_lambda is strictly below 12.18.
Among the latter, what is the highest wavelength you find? 8974.5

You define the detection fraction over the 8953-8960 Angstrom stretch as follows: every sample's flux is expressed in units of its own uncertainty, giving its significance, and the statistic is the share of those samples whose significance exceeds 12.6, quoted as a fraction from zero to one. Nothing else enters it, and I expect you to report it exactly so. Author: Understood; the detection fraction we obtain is 0.8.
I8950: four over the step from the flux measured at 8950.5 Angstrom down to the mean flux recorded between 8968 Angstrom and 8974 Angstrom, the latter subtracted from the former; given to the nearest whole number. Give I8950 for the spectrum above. 3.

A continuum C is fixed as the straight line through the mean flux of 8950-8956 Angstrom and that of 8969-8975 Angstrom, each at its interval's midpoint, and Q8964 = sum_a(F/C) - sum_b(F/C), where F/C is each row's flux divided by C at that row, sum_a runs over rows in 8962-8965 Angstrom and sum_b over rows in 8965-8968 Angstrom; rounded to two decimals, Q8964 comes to 0.21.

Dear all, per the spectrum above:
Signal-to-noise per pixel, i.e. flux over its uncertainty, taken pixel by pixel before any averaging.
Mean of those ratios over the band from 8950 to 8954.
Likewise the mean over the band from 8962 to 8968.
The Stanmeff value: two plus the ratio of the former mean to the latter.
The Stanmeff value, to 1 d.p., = 3.3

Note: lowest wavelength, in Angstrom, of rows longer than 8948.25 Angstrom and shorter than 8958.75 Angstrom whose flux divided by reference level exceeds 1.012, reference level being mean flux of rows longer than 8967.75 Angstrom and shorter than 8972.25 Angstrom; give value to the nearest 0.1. 8949.0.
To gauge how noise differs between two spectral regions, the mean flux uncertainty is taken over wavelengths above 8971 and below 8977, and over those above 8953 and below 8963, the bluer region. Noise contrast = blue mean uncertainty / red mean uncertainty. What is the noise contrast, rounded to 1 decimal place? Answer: 1.9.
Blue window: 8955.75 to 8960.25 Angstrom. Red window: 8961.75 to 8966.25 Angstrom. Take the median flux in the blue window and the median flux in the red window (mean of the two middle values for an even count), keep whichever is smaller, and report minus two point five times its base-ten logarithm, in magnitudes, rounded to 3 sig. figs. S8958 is -2.67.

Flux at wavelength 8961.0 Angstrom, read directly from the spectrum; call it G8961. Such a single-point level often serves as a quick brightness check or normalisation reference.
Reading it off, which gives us 12.15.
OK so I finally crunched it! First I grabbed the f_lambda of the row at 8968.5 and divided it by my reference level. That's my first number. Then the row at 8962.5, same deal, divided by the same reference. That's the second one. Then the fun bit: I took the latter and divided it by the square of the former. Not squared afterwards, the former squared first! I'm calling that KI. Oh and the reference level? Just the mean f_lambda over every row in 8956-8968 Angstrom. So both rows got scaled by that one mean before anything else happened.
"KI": 1.14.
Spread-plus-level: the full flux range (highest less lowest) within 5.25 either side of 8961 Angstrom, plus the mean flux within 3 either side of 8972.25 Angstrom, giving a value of 15.1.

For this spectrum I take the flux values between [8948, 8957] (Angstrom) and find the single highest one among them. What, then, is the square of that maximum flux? 168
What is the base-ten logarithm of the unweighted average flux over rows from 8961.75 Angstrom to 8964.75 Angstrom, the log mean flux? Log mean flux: 1.109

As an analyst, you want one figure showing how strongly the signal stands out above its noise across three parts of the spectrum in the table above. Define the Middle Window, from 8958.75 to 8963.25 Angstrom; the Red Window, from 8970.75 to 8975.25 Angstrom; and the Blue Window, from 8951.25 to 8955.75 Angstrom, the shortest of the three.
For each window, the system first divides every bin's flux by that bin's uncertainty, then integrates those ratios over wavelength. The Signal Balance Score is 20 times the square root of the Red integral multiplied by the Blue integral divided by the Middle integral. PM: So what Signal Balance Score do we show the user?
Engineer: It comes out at 264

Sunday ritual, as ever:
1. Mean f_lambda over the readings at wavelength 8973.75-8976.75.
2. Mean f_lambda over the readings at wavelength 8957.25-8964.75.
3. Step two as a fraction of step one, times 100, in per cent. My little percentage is 99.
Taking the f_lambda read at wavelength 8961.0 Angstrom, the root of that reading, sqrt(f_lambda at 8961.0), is 3.49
